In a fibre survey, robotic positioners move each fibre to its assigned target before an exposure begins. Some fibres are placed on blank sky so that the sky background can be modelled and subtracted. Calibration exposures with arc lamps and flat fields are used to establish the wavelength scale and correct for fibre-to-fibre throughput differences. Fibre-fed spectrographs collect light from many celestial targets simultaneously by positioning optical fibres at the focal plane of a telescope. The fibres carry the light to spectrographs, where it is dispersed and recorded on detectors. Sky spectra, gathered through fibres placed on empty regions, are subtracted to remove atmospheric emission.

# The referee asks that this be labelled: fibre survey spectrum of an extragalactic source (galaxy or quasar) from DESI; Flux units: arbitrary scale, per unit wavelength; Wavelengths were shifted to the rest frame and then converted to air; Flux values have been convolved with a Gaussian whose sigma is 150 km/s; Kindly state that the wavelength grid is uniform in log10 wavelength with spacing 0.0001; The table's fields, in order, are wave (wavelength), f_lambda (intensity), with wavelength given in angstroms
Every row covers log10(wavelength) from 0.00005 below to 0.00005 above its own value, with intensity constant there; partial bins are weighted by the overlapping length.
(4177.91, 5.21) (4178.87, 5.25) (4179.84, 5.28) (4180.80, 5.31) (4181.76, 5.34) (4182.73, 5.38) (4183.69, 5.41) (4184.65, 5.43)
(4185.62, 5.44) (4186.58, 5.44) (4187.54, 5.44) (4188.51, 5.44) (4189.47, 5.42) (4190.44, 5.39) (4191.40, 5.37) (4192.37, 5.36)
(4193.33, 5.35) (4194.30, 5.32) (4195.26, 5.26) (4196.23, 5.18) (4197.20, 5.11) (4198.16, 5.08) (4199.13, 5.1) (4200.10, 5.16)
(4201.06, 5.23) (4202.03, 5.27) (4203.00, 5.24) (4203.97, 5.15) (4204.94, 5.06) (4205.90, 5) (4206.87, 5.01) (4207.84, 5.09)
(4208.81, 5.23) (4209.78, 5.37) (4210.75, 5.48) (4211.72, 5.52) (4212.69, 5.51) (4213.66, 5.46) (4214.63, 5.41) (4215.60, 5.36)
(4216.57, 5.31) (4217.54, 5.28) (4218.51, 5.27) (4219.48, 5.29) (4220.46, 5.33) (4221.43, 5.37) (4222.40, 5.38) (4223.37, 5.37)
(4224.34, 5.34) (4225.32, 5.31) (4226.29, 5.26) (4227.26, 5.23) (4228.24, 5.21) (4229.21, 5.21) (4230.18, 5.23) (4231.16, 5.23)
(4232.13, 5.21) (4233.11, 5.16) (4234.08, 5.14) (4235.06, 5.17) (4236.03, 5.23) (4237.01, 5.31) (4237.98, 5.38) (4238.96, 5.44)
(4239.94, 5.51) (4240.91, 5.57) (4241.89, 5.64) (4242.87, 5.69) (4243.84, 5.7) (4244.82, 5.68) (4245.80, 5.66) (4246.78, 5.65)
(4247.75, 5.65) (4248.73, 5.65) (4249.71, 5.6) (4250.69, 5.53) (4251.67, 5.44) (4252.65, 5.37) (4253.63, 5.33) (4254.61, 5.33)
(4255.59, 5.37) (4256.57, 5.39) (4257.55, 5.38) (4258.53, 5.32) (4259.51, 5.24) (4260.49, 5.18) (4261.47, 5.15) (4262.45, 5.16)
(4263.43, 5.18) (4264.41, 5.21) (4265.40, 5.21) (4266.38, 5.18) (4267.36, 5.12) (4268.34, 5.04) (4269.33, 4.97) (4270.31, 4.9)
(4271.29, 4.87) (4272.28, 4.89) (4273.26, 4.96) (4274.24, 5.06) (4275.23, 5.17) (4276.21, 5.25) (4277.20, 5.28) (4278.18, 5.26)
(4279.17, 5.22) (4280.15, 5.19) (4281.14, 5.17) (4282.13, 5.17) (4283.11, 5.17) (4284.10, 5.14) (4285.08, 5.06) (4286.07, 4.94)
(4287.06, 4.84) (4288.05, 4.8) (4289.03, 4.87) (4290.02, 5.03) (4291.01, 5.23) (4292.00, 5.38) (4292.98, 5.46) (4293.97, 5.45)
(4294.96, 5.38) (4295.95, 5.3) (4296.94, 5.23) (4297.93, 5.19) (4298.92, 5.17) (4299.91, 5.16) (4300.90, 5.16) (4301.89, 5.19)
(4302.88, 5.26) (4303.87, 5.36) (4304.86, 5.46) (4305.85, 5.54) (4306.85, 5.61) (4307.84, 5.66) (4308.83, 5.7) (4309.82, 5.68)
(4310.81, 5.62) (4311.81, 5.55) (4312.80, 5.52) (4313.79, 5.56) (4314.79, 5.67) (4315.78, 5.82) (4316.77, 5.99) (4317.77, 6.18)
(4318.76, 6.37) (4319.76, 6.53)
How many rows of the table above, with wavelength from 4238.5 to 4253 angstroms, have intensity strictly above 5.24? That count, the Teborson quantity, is 15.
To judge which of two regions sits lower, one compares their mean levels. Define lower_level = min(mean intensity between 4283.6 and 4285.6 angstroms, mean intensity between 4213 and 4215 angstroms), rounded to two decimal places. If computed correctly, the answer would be 5.10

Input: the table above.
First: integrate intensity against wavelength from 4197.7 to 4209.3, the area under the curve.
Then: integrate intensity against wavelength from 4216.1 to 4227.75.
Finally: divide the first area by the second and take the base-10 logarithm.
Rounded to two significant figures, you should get -0.017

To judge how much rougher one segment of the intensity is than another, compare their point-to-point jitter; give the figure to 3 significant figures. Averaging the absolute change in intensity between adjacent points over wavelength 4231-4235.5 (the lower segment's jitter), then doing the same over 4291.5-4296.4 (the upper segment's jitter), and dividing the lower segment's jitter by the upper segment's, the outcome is 0.500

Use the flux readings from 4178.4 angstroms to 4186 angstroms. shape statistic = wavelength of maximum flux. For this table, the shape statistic 4185.62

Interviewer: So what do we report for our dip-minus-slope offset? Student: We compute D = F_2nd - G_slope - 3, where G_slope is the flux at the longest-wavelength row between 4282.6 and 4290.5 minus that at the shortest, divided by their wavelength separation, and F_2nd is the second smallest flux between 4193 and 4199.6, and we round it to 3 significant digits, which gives 2.12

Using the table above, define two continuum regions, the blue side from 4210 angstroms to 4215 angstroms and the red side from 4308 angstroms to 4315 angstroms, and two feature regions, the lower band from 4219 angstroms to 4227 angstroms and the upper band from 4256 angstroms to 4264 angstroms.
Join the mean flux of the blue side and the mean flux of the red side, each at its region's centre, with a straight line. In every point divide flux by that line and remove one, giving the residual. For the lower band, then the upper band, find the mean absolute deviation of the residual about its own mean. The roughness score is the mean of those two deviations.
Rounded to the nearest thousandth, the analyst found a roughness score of 0.011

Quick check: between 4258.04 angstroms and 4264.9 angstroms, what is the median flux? 5.18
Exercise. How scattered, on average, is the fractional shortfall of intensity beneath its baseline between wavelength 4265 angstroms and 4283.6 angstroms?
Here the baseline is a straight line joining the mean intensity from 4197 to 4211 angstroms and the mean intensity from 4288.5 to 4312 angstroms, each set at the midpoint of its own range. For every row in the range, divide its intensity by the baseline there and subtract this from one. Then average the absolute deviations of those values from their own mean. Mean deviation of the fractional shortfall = 0.021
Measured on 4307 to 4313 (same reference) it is 0.011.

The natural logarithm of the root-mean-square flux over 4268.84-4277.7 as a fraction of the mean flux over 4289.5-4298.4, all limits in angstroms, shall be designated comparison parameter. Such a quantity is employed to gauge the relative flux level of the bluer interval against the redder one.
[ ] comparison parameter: -0.05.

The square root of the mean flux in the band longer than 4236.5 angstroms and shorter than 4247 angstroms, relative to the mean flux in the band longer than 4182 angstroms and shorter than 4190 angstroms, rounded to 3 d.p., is 0.435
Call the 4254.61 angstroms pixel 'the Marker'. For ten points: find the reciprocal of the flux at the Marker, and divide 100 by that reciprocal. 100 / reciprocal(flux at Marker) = 533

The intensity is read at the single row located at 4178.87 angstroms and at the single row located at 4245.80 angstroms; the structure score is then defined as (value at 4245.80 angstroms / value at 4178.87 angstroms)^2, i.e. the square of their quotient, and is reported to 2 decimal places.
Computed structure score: 1.16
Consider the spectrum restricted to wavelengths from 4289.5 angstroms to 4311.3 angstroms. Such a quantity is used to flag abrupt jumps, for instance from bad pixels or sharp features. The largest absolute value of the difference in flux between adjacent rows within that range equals 0.20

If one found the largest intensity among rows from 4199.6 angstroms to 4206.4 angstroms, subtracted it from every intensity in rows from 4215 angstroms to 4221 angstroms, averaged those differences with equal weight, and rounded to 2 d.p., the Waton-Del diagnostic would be 0.04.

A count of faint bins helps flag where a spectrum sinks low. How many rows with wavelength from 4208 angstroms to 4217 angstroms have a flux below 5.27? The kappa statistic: 1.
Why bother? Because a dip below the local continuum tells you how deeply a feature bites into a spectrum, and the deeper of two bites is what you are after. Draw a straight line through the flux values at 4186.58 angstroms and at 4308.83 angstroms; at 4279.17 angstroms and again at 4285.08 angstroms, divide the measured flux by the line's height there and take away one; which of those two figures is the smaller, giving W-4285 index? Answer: -0.10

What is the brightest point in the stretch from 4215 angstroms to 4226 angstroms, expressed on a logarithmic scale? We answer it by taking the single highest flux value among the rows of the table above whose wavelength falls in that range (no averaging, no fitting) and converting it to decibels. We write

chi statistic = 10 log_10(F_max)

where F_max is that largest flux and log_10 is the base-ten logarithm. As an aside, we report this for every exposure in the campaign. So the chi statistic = 7.31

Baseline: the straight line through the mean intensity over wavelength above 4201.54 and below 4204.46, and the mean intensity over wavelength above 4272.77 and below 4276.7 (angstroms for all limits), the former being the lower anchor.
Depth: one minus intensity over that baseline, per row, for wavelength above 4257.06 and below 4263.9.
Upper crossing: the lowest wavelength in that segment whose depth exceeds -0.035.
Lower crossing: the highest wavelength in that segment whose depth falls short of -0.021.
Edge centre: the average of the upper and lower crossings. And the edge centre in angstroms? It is 4259.0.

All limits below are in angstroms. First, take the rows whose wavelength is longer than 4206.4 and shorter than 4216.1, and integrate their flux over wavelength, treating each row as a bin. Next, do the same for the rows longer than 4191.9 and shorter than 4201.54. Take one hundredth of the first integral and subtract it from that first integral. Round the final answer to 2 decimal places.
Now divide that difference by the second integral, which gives 1.02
